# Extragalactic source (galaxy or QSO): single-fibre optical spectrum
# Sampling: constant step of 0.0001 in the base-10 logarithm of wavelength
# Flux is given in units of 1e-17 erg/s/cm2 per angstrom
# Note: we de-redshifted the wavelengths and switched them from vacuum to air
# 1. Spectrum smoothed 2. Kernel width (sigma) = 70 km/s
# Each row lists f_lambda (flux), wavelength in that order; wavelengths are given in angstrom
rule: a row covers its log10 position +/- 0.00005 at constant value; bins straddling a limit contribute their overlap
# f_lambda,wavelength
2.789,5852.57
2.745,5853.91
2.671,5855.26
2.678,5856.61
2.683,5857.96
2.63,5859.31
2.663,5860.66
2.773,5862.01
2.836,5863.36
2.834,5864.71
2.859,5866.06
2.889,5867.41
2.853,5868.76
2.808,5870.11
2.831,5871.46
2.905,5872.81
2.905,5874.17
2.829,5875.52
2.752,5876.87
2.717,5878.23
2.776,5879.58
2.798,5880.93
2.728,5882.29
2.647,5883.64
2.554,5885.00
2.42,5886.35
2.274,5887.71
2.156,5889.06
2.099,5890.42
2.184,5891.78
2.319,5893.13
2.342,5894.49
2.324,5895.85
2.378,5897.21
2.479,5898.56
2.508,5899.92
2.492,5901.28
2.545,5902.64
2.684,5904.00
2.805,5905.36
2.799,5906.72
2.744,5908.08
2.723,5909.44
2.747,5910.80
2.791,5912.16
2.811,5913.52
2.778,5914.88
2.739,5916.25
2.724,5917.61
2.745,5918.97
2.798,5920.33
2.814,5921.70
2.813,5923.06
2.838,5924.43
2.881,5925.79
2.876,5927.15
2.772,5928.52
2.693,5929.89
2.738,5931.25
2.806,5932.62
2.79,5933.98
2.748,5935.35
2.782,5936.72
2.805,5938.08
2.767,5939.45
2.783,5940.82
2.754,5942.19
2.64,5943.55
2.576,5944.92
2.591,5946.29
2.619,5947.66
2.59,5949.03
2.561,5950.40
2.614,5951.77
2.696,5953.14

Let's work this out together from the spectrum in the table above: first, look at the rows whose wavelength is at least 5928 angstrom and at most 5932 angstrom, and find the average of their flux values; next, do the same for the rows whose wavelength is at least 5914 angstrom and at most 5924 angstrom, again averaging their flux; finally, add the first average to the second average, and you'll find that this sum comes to 5.51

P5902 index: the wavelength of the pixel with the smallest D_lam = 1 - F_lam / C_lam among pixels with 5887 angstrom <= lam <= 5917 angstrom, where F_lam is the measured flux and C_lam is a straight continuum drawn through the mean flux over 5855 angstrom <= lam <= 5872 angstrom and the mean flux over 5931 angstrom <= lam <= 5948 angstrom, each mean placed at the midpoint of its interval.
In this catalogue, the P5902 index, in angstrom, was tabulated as 5913.52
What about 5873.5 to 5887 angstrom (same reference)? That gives 5874.17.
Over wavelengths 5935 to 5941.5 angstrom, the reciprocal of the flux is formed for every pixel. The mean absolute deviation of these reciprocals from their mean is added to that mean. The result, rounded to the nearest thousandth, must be 0.362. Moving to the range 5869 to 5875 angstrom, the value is 0.355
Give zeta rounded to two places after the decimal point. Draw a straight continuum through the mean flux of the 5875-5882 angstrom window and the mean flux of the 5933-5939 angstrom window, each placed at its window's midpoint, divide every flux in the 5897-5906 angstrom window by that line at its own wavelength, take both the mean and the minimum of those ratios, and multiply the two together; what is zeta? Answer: 0.79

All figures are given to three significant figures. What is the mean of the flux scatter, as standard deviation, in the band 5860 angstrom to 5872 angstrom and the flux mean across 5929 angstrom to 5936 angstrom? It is 1.41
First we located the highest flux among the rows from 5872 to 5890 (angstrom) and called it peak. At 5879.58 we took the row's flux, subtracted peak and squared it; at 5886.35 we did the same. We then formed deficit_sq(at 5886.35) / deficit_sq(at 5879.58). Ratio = 14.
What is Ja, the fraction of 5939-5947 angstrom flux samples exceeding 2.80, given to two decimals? 0.00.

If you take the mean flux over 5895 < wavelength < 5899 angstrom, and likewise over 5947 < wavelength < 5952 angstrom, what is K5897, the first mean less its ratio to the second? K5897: 1.47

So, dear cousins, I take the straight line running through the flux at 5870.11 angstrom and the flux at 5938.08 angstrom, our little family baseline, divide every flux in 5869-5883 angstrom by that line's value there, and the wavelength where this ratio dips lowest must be 5878.23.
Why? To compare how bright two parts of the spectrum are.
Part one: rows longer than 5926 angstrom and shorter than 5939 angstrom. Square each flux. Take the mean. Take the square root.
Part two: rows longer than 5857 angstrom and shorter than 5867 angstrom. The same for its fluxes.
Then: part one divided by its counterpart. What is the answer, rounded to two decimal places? 1.01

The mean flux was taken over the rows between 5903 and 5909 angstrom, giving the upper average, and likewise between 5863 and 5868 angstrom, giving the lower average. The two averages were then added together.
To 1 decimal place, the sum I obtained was 5.6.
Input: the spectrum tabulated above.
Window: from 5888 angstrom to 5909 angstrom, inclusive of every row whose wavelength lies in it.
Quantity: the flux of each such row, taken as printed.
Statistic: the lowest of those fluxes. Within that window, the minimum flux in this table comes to 2.099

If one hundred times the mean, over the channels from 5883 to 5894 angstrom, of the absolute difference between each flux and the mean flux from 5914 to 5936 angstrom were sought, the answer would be 45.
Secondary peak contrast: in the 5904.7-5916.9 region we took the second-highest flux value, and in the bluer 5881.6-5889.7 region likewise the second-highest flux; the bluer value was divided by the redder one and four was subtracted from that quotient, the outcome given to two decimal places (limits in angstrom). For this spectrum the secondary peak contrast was -3.06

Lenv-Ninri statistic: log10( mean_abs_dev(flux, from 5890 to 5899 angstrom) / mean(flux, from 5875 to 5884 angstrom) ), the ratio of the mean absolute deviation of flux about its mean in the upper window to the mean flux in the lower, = -1.47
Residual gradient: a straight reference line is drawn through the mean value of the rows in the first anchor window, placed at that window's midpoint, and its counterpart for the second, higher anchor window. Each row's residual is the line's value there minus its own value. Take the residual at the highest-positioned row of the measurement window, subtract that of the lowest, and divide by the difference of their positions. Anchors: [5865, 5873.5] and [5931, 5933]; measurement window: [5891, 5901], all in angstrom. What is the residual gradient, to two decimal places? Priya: -0.04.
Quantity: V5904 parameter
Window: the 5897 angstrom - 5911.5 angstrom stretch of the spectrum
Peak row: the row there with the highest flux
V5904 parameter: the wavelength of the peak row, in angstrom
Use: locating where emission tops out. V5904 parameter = 5905.36 angstrom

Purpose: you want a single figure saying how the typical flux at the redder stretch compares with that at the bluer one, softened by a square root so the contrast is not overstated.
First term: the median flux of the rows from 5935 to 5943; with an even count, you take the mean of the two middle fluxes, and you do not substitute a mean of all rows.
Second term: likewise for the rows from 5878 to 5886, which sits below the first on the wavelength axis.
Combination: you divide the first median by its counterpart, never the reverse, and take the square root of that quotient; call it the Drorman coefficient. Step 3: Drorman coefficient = 1.01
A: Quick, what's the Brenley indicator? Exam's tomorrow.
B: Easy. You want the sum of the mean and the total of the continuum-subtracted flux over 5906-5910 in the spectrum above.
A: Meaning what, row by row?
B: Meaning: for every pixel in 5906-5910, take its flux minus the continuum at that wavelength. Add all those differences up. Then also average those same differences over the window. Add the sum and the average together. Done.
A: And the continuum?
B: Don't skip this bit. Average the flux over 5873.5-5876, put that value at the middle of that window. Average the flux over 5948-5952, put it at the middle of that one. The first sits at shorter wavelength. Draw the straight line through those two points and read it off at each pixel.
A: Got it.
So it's 0.0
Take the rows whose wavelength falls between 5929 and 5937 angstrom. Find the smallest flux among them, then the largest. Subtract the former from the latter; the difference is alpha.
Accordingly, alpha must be 0.11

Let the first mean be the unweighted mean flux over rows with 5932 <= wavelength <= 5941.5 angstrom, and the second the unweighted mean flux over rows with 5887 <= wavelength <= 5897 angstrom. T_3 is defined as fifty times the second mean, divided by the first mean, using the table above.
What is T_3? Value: 40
